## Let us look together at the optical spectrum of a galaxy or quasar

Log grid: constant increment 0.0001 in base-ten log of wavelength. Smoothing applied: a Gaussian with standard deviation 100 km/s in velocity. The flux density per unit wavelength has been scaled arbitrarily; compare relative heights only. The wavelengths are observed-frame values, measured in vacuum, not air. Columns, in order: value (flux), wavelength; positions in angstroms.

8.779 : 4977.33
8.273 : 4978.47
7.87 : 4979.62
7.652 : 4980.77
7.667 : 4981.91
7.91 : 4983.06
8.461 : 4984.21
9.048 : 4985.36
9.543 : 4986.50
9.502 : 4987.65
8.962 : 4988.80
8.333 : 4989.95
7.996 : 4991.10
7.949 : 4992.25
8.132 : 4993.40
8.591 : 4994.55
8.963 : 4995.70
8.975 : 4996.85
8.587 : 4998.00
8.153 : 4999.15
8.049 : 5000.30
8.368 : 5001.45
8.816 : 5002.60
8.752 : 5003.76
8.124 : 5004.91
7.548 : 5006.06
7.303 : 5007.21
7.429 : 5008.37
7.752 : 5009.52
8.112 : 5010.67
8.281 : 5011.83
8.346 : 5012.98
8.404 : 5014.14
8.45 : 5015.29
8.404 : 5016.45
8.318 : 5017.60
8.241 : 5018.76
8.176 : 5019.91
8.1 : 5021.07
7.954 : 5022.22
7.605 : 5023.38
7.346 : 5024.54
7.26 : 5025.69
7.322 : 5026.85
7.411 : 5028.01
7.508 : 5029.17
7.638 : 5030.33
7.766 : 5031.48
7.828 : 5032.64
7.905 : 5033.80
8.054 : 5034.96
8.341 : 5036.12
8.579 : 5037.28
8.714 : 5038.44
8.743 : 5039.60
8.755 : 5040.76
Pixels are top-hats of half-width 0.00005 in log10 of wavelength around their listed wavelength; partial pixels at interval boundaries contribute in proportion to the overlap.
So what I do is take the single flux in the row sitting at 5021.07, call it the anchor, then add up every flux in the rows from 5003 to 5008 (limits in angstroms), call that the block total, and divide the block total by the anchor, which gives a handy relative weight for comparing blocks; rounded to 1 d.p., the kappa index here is 3.9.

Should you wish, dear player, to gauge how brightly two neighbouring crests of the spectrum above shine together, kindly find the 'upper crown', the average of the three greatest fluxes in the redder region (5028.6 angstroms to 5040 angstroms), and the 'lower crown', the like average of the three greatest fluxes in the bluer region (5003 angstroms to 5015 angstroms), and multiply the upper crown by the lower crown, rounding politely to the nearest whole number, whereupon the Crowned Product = 74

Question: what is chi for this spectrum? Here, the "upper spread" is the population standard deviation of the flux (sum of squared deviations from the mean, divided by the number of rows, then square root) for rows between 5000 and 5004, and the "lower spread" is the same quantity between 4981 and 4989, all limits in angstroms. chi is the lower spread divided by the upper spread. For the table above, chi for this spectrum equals 2.2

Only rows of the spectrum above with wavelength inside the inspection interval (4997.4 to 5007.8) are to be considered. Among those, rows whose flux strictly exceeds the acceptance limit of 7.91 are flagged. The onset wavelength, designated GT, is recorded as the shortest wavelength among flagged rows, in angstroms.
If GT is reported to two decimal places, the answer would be 4998.00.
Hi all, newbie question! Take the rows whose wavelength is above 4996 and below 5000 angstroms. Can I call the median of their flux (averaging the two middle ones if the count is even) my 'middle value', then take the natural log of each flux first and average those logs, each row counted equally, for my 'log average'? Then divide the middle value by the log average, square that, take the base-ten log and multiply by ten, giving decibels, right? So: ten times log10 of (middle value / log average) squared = 12.0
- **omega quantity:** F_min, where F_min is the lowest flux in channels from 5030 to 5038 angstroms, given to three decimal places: 7.638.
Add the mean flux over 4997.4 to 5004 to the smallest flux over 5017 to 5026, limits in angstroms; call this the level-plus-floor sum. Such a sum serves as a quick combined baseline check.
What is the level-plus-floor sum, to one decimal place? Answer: 15.7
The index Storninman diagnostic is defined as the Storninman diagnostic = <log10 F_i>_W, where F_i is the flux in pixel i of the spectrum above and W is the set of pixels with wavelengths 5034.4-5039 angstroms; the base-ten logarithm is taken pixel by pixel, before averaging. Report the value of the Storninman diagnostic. 0.93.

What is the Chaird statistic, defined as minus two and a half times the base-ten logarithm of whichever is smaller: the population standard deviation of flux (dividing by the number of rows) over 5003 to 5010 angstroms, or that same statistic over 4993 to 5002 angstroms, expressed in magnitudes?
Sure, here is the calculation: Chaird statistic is 1.17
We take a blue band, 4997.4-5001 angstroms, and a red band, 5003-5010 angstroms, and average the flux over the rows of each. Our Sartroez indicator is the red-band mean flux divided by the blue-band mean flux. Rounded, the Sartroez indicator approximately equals 0.95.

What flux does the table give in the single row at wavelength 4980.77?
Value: 7.652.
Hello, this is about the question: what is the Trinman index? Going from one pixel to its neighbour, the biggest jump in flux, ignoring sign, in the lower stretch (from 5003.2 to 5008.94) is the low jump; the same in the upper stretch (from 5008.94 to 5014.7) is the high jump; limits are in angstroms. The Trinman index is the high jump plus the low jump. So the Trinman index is 1.0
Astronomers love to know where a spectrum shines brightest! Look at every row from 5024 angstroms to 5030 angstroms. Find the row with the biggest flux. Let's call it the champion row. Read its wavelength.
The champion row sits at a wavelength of 5029.17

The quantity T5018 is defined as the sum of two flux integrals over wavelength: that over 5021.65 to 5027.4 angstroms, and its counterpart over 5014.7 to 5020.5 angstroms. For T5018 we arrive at 91.4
